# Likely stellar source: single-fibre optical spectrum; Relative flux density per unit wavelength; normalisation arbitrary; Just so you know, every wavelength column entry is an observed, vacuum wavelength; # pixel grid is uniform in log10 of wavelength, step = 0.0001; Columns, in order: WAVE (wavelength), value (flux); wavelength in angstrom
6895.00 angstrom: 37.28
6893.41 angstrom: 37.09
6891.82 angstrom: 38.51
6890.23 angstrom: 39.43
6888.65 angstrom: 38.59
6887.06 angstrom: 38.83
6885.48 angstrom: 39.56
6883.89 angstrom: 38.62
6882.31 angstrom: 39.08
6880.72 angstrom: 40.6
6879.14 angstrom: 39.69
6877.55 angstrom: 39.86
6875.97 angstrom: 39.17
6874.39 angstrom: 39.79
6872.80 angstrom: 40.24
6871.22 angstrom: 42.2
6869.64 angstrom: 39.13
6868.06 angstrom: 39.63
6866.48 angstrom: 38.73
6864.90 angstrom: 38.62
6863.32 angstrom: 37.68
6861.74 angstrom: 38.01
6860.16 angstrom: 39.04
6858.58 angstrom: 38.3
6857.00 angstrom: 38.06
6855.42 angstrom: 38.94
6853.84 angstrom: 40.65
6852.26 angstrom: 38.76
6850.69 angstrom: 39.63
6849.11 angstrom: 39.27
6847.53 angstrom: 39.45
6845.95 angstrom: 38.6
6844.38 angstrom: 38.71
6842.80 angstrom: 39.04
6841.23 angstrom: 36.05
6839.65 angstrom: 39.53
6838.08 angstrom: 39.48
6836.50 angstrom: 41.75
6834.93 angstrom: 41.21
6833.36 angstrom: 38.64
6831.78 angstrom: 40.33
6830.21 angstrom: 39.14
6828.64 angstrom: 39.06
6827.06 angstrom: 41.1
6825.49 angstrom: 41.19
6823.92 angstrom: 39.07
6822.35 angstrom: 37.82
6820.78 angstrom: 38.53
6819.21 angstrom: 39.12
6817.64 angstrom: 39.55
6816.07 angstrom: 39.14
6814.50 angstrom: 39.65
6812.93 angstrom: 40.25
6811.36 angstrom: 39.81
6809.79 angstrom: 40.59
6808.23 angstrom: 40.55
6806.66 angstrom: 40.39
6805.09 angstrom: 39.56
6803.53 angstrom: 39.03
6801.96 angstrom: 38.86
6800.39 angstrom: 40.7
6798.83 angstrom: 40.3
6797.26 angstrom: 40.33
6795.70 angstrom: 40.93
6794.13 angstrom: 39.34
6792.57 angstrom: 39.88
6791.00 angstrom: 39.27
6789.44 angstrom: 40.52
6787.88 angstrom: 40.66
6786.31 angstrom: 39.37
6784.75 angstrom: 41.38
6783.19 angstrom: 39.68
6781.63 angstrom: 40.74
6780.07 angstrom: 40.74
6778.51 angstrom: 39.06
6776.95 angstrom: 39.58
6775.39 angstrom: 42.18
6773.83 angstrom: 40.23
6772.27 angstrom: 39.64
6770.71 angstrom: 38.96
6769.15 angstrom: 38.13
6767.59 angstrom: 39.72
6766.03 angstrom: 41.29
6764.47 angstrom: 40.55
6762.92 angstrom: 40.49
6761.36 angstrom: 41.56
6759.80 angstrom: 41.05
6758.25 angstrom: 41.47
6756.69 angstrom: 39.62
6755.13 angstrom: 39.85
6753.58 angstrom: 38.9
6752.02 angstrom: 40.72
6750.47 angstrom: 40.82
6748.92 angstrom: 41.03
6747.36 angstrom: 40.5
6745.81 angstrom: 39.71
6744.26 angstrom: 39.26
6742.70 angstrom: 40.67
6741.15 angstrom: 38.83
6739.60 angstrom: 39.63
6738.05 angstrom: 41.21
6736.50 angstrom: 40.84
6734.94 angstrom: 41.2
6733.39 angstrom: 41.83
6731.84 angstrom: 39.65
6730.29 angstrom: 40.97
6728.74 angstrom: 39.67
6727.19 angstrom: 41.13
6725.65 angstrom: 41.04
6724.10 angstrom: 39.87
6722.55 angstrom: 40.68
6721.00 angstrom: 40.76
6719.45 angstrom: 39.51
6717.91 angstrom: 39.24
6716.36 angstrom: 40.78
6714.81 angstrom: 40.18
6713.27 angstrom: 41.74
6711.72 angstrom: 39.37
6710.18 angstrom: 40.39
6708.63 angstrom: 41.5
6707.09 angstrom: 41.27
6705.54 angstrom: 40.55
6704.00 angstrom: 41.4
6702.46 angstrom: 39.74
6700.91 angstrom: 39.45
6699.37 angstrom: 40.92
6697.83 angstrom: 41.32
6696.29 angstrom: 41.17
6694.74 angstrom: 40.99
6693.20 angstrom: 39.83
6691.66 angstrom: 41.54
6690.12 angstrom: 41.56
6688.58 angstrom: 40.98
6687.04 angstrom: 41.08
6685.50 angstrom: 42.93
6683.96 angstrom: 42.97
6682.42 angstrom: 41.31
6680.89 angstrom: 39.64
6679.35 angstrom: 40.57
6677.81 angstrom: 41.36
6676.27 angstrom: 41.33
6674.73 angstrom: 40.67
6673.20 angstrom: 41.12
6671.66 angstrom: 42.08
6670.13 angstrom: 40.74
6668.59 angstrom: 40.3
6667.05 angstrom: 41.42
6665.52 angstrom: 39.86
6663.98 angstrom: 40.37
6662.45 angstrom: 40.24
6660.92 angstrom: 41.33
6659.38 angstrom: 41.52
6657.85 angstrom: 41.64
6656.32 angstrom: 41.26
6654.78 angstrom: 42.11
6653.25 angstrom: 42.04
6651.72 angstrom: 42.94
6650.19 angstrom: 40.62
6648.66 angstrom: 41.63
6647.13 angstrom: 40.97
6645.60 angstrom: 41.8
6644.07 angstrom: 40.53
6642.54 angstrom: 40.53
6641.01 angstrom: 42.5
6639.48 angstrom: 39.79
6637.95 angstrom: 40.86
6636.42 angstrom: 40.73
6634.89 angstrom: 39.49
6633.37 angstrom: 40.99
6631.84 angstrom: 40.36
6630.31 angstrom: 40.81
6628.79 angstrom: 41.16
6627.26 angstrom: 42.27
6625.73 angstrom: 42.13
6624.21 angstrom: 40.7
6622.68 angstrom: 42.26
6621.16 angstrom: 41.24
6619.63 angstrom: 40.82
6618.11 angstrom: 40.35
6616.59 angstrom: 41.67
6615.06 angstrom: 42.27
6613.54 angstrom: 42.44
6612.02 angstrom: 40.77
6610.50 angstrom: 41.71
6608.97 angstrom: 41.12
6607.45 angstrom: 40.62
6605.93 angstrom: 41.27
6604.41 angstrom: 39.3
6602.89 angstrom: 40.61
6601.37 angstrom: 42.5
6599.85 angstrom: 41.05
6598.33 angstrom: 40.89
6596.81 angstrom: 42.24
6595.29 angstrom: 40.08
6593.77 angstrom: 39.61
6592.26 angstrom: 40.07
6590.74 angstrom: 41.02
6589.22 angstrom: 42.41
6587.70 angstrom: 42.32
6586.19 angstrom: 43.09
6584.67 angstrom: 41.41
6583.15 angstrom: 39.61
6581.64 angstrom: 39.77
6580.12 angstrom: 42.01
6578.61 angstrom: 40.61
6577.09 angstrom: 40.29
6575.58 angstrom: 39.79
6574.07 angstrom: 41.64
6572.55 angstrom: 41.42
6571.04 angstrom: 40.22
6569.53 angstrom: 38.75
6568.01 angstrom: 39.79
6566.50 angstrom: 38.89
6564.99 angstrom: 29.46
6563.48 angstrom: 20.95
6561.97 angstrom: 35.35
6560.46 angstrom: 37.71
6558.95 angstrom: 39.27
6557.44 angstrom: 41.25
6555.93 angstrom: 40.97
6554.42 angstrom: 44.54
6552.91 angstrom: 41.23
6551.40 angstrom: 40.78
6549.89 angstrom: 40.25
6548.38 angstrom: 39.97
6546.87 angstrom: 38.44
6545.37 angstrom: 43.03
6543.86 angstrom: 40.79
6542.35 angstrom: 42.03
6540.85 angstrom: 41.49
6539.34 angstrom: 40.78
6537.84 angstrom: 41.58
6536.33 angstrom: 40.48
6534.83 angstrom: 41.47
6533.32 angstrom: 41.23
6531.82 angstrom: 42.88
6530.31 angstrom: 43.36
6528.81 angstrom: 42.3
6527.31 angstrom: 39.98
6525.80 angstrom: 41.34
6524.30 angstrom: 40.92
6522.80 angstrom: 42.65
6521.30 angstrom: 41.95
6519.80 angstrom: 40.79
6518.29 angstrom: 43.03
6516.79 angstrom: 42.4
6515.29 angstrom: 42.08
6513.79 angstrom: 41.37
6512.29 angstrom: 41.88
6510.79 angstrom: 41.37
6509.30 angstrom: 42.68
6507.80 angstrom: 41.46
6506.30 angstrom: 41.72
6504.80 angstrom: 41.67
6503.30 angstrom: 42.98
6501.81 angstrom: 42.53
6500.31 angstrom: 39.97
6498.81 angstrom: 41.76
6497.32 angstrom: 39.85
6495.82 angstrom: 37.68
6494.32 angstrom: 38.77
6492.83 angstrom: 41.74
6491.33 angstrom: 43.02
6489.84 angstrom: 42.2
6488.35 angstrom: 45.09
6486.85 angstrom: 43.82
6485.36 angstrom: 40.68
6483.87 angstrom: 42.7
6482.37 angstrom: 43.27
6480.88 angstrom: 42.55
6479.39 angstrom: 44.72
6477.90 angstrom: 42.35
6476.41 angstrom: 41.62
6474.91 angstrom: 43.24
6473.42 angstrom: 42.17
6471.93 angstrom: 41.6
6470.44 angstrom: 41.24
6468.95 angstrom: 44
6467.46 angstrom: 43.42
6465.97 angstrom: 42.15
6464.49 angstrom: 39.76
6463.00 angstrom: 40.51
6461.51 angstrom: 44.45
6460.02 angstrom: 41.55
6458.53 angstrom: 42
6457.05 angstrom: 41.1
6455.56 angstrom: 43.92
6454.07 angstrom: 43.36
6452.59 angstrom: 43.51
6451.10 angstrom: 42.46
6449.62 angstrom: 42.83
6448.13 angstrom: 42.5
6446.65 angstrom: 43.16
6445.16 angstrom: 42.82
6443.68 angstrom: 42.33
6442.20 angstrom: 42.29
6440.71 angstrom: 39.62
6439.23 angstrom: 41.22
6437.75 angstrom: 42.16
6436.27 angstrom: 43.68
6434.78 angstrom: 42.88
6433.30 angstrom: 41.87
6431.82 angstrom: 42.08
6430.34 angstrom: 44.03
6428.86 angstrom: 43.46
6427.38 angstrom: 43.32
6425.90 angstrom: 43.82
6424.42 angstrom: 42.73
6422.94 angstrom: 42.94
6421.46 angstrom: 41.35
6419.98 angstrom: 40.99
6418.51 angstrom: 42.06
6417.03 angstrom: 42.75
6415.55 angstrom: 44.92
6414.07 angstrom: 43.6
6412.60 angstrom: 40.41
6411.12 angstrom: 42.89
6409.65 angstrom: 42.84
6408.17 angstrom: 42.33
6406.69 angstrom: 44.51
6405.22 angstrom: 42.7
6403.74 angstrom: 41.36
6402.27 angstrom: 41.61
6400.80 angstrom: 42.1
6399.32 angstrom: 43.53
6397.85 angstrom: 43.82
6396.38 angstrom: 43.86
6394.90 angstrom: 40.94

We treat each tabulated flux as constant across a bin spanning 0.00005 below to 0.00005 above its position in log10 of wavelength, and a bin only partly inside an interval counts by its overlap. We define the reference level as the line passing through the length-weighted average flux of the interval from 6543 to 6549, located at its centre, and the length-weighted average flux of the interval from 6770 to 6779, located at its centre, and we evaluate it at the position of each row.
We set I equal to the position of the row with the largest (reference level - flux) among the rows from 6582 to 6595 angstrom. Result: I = 6583.15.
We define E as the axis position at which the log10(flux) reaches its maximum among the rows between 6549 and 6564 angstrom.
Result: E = 6554.42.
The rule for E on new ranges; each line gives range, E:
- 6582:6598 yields 6586.19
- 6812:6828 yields 6825.49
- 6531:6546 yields 6545.37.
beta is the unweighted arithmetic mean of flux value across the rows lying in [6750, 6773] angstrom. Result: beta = 40.2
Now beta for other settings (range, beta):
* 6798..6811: 40.0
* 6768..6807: 40.0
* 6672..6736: 40.8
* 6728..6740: 40.6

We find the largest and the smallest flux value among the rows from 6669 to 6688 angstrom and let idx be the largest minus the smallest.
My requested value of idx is 3.3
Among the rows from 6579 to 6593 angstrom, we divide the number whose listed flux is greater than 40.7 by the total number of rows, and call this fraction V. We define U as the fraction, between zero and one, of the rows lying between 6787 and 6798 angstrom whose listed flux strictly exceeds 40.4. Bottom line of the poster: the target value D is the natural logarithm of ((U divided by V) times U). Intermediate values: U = 0.43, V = 0.67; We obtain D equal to -1.3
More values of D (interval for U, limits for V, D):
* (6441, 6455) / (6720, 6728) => 0.5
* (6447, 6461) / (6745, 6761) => 0.7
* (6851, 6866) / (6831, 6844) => -3.0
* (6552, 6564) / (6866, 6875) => 0.4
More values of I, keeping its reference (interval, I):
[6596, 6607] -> 6604.41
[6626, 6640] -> 6634.89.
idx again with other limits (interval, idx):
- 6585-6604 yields 3.5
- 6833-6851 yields 5.7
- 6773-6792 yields 3.1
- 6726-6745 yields 3.0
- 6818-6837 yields 3.9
